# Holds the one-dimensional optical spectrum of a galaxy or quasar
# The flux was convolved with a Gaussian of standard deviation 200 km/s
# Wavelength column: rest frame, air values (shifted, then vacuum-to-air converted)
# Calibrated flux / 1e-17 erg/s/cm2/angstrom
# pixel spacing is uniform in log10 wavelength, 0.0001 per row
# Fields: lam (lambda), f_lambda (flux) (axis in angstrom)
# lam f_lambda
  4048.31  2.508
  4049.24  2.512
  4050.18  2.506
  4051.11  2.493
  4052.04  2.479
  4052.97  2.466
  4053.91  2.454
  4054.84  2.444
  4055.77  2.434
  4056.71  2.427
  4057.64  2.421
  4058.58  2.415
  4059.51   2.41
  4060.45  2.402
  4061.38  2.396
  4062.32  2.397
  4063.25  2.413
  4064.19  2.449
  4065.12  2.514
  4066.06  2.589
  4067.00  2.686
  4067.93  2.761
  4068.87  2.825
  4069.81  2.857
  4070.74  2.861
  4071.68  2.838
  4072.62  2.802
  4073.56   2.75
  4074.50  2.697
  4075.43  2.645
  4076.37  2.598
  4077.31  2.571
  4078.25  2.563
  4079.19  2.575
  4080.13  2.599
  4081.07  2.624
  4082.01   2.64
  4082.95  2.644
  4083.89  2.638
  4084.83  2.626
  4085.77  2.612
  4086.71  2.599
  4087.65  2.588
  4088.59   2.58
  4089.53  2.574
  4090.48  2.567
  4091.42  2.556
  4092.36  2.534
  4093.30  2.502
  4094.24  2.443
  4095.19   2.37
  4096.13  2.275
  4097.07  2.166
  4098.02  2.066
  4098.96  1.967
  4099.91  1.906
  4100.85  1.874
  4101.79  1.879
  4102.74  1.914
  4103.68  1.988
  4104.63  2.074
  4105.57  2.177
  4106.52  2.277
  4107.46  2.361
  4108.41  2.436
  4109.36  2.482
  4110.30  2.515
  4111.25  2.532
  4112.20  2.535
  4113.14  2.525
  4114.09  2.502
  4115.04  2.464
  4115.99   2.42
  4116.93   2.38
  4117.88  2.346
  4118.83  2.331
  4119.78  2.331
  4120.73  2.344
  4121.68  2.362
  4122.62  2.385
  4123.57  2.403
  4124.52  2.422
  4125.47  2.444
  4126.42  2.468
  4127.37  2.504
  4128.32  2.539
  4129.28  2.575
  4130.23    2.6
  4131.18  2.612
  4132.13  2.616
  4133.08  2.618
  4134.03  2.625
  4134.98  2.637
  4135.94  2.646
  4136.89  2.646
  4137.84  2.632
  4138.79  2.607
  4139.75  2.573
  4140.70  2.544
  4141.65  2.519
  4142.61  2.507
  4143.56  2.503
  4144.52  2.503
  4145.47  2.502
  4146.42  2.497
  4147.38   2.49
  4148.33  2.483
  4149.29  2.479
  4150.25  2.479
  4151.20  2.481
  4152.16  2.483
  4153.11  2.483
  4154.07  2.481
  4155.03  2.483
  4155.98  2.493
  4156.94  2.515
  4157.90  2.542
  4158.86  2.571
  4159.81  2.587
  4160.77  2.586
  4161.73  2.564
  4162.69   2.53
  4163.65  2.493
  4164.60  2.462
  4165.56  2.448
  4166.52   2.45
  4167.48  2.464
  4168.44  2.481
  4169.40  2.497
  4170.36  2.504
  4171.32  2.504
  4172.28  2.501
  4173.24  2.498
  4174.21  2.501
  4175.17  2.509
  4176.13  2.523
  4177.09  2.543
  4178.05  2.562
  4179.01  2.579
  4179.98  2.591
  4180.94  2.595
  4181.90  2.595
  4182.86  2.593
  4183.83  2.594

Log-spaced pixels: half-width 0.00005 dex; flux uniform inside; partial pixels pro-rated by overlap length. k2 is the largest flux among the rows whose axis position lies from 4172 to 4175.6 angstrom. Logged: 2.509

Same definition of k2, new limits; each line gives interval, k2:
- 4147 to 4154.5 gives 2.49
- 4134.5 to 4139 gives 2.646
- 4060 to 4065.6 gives 2.514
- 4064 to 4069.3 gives 2.825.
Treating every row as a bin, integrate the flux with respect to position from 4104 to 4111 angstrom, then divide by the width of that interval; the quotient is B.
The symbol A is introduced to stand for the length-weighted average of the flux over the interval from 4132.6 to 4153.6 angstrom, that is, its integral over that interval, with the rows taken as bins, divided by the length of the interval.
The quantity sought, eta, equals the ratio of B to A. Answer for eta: 0.92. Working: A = 2.54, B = 2.33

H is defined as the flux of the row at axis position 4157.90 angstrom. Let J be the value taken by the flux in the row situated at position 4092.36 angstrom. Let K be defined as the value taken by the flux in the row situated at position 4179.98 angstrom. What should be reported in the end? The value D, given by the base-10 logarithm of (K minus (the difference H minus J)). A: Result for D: 0.412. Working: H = 2.542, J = 2.534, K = 2.591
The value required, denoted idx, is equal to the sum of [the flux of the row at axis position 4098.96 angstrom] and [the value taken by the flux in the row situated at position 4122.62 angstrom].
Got 4.35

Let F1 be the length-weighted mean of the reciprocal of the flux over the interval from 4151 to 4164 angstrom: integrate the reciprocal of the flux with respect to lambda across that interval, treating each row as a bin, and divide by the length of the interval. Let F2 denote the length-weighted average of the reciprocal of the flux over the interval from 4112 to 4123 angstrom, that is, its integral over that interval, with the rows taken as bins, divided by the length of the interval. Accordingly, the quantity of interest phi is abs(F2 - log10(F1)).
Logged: 0.82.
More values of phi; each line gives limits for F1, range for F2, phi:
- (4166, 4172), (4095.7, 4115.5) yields 0.85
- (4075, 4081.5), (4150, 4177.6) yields 0.81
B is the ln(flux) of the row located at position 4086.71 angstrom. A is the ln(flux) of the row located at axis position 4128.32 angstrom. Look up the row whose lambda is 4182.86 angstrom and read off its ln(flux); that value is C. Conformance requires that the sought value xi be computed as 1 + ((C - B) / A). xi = 1.00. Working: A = 0.93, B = 0.96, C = 0.95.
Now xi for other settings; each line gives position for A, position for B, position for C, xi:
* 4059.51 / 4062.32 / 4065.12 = 1.05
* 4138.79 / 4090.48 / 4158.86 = 1.00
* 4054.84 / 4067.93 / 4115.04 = 0.87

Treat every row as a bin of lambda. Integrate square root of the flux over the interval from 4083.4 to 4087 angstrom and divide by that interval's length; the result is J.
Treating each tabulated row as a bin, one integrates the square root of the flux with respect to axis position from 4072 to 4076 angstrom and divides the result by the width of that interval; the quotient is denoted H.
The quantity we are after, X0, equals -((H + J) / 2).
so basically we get -1.64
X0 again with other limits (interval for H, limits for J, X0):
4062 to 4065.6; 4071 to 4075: -1.62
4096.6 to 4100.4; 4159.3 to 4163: -1.51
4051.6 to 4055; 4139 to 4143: -1.58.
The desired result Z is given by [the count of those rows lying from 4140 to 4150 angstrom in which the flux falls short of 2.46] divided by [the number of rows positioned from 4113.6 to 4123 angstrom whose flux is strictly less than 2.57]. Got 0.0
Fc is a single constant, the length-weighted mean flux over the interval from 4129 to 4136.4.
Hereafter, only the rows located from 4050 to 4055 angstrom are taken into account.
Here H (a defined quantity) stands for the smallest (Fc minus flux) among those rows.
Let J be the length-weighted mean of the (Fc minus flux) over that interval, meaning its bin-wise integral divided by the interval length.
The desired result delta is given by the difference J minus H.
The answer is 0.03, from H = 0.11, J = 0.14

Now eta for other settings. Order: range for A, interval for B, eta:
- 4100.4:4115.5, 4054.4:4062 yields 1.06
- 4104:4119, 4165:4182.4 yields 1.05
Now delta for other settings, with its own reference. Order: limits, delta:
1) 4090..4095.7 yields 0.07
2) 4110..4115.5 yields 0.02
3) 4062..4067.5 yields 0.17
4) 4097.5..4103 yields 0.13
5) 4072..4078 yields 0.13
